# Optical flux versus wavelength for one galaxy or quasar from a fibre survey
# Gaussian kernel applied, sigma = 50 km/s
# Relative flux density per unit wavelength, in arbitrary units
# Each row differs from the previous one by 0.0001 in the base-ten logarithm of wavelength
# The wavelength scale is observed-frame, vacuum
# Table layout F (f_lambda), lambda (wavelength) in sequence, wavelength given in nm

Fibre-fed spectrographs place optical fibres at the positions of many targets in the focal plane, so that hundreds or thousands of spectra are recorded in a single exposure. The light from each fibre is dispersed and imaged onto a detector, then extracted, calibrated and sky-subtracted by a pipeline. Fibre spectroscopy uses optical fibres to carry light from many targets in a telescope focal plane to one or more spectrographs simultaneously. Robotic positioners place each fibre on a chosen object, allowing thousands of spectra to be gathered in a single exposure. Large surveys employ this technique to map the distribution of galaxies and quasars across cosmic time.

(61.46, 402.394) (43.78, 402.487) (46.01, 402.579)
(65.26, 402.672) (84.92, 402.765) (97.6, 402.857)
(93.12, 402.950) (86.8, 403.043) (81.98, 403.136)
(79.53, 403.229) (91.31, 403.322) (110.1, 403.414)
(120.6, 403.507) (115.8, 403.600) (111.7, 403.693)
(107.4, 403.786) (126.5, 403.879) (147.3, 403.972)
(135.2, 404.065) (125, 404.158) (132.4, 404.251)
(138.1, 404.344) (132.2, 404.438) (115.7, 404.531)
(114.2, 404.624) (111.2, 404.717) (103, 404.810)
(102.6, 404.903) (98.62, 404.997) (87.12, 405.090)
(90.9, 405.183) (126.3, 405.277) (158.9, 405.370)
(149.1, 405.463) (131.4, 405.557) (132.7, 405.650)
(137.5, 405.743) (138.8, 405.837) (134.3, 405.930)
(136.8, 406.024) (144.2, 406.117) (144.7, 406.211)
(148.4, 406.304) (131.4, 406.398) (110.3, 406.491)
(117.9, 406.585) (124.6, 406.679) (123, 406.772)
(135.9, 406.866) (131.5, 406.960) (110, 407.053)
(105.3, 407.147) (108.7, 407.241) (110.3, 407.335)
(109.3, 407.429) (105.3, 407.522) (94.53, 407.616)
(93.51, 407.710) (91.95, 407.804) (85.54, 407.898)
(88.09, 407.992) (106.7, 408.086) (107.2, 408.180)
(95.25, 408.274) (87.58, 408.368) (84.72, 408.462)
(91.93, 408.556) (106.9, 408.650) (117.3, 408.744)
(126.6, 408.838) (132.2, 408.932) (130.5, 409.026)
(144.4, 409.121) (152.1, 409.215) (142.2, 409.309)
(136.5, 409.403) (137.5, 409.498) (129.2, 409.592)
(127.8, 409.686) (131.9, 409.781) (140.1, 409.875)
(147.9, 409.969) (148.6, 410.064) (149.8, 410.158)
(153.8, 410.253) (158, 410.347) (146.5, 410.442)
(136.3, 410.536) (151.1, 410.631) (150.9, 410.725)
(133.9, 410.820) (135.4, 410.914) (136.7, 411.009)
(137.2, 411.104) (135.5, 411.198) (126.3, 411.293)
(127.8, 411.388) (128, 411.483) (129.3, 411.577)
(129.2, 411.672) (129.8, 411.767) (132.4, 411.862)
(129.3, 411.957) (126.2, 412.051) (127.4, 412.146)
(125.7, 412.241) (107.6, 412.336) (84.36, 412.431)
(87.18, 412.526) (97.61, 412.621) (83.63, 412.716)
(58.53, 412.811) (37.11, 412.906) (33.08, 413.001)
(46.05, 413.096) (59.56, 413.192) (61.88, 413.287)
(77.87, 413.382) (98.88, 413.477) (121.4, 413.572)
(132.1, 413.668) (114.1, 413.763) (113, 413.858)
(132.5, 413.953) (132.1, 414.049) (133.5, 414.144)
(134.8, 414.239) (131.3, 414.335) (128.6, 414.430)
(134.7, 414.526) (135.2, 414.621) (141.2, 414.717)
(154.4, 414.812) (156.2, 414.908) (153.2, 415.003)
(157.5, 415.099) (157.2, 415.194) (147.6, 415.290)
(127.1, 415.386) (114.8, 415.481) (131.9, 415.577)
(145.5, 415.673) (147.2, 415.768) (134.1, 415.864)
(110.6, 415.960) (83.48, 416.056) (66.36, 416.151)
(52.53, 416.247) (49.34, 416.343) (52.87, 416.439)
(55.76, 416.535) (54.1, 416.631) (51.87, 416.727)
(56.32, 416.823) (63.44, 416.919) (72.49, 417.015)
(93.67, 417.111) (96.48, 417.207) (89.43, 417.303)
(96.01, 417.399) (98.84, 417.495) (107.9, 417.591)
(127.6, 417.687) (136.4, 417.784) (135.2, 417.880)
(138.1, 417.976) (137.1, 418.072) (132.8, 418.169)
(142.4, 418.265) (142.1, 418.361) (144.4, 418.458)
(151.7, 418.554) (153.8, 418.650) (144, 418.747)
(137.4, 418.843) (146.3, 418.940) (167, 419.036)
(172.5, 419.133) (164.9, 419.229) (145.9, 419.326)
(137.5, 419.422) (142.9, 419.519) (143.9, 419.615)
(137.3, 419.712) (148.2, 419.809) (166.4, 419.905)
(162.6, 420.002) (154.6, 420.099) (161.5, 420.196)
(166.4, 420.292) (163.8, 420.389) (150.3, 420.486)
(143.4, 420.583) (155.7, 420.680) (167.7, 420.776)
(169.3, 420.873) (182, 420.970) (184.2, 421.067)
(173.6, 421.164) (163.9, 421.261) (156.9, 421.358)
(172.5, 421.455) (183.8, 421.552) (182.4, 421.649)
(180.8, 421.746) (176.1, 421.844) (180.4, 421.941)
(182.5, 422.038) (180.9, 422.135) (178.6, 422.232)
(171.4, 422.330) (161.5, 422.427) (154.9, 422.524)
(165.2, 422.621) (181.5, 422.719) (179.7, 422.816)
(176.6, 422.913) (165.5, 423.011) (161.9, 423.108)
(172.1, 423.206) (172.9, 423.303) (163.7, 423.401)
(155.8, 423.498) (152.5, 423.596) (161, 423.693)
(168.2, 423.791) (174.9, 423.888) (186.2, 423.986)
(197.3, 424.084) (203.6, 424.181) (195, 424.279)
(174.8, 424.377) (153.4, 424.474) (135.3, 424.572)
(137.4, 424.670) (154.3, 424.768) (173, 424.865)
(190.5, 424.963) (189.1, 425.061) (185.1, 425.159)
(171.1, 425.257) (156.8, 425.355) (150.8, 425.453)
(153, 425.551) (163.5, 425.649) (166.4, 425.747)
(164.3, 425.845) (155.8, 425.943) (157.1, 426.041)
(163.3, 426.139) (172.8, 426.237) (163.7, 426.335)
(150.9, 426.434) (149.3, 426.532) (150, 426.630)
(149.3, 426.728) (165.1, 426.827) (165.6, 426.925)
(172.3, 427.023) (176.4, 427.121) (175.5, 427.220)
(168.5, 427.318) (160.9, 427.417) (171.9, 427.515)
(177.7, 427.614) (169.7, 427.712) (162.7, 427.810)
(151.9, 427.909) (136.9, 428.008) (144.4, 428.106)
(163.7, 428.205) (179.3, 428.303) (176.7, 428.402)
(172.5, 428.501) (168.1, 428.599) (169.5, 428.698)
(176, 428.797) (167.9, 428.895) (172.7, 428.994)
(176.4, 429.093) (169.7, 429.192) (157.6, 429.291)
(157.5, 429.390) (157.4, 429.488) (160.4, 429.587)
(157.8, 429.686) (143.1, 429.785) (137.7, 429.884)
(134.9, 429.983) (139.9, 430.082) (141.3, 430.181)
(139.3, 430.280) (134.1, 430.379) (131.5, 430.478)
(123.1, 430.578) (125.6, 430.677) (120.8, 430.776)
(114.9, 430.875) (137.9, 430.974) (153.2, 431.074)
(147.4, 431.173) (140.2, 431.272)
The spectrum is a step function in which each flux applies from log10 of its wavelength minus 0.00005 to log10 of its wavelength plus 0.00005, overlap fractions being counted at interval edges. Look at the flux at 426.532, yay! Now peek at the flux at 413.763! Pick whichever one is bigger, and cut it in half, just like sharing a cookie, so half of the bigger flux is 75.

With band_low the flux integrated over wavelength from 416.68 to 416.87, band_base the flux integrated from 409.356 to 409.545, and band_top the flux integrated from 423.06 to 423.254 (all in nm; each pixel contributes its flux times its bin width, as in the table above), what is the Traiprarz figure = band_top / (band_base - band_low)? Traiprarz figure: 2.1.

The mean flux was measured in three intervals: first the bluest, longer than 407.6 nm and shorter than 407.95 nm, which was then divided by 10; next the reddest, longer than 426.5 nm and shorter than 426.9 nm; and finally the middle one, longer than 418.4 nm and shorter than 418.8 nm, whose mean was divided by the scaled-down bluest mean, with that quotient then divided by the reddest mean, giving 0.106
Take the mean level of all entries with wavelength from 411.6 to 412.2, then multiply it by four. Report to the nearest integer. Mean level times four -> 516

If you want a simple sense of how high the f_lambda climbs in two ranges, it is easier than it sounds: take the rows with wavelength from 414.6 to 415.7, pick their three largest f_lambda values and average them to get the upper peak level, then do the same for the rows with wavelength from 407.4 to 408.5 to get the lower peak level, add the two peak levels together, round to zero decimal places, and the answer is 265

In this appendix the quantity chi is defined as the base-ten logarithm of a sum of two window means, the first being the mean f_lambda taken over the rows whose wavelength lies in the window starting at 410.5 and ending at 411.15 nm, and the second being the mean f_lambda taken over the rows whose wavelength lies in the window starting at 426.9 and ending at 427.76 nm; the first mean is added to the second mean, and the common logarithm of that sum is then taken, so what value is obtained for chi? 2.493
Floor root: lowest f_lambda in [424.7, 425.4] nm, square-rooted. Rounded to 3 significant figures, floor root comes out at 12.4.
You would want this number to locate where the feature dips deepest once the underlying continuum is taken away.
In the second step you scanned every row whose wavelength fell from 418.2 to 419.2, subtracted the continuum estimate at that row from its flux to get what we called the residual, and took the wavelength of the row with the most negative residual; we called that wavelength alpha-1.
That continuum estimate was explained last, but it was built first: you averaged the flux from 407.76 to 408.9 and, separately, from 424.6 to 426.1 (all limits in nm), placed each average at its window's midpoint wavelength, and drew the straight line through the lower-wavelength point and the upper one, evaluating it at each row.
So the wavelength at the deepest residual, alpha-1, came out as 418.843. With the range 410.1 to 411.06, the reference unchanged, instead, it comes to 410.820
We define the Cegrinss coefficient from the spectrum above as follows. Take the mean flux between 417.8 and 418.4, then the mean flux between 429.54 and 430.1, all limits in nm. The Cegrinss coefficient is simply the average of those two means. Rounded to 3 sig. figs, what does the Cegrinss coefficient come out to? 142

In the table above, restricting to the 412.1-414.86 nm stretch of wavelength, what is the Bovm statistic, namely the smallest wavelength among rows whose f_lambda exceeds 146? 414.812 nm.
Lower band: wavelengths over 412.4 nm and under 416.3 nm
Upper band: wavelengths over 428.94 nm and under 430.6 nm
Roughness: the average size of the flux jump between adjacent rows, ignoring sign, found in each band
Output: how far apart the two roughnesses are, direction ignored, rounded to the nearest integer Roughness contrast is 6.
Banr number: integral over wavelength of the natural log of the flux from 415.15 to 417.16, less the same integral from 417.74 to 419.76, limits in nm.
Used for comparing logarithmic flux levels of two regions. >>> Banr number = -1.1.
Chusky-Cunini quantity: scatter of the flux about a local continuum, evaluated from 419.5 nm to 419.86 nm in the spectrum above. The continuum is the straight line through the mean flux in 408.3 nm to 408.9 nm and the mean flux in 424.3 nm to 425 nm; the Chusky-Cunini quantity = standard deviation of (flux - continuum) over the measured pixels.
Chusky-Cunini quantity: 4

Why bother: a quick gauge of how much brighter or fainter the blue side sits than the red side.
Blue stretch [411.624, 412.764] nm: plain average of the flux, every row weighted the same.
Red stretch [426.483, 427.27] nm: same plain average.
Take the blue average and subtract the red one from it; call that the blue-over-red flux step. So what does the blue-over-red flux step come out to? -50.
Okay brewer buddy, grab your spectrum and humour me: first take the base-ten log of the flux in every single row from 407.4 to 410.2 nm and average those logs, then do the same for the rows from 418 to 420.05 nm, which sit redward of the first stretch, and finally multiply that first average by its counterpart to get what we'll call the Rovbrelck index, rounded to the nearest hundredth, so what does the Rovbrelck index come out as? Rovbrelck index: 4.48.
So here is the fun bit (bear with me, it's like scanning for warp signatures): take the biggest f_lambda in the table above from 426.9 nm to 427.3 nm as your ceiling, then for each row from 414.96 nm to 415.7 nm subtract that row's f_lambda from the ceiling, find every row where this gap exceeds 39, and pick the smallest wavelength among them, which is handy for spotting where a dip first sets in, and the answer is 415.386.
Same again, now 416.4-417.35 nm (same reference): 416.439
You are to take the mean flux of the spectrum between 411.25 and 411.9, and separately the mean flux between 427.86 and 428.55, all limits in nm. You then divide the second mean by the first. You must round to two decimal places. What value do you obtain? 1.25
